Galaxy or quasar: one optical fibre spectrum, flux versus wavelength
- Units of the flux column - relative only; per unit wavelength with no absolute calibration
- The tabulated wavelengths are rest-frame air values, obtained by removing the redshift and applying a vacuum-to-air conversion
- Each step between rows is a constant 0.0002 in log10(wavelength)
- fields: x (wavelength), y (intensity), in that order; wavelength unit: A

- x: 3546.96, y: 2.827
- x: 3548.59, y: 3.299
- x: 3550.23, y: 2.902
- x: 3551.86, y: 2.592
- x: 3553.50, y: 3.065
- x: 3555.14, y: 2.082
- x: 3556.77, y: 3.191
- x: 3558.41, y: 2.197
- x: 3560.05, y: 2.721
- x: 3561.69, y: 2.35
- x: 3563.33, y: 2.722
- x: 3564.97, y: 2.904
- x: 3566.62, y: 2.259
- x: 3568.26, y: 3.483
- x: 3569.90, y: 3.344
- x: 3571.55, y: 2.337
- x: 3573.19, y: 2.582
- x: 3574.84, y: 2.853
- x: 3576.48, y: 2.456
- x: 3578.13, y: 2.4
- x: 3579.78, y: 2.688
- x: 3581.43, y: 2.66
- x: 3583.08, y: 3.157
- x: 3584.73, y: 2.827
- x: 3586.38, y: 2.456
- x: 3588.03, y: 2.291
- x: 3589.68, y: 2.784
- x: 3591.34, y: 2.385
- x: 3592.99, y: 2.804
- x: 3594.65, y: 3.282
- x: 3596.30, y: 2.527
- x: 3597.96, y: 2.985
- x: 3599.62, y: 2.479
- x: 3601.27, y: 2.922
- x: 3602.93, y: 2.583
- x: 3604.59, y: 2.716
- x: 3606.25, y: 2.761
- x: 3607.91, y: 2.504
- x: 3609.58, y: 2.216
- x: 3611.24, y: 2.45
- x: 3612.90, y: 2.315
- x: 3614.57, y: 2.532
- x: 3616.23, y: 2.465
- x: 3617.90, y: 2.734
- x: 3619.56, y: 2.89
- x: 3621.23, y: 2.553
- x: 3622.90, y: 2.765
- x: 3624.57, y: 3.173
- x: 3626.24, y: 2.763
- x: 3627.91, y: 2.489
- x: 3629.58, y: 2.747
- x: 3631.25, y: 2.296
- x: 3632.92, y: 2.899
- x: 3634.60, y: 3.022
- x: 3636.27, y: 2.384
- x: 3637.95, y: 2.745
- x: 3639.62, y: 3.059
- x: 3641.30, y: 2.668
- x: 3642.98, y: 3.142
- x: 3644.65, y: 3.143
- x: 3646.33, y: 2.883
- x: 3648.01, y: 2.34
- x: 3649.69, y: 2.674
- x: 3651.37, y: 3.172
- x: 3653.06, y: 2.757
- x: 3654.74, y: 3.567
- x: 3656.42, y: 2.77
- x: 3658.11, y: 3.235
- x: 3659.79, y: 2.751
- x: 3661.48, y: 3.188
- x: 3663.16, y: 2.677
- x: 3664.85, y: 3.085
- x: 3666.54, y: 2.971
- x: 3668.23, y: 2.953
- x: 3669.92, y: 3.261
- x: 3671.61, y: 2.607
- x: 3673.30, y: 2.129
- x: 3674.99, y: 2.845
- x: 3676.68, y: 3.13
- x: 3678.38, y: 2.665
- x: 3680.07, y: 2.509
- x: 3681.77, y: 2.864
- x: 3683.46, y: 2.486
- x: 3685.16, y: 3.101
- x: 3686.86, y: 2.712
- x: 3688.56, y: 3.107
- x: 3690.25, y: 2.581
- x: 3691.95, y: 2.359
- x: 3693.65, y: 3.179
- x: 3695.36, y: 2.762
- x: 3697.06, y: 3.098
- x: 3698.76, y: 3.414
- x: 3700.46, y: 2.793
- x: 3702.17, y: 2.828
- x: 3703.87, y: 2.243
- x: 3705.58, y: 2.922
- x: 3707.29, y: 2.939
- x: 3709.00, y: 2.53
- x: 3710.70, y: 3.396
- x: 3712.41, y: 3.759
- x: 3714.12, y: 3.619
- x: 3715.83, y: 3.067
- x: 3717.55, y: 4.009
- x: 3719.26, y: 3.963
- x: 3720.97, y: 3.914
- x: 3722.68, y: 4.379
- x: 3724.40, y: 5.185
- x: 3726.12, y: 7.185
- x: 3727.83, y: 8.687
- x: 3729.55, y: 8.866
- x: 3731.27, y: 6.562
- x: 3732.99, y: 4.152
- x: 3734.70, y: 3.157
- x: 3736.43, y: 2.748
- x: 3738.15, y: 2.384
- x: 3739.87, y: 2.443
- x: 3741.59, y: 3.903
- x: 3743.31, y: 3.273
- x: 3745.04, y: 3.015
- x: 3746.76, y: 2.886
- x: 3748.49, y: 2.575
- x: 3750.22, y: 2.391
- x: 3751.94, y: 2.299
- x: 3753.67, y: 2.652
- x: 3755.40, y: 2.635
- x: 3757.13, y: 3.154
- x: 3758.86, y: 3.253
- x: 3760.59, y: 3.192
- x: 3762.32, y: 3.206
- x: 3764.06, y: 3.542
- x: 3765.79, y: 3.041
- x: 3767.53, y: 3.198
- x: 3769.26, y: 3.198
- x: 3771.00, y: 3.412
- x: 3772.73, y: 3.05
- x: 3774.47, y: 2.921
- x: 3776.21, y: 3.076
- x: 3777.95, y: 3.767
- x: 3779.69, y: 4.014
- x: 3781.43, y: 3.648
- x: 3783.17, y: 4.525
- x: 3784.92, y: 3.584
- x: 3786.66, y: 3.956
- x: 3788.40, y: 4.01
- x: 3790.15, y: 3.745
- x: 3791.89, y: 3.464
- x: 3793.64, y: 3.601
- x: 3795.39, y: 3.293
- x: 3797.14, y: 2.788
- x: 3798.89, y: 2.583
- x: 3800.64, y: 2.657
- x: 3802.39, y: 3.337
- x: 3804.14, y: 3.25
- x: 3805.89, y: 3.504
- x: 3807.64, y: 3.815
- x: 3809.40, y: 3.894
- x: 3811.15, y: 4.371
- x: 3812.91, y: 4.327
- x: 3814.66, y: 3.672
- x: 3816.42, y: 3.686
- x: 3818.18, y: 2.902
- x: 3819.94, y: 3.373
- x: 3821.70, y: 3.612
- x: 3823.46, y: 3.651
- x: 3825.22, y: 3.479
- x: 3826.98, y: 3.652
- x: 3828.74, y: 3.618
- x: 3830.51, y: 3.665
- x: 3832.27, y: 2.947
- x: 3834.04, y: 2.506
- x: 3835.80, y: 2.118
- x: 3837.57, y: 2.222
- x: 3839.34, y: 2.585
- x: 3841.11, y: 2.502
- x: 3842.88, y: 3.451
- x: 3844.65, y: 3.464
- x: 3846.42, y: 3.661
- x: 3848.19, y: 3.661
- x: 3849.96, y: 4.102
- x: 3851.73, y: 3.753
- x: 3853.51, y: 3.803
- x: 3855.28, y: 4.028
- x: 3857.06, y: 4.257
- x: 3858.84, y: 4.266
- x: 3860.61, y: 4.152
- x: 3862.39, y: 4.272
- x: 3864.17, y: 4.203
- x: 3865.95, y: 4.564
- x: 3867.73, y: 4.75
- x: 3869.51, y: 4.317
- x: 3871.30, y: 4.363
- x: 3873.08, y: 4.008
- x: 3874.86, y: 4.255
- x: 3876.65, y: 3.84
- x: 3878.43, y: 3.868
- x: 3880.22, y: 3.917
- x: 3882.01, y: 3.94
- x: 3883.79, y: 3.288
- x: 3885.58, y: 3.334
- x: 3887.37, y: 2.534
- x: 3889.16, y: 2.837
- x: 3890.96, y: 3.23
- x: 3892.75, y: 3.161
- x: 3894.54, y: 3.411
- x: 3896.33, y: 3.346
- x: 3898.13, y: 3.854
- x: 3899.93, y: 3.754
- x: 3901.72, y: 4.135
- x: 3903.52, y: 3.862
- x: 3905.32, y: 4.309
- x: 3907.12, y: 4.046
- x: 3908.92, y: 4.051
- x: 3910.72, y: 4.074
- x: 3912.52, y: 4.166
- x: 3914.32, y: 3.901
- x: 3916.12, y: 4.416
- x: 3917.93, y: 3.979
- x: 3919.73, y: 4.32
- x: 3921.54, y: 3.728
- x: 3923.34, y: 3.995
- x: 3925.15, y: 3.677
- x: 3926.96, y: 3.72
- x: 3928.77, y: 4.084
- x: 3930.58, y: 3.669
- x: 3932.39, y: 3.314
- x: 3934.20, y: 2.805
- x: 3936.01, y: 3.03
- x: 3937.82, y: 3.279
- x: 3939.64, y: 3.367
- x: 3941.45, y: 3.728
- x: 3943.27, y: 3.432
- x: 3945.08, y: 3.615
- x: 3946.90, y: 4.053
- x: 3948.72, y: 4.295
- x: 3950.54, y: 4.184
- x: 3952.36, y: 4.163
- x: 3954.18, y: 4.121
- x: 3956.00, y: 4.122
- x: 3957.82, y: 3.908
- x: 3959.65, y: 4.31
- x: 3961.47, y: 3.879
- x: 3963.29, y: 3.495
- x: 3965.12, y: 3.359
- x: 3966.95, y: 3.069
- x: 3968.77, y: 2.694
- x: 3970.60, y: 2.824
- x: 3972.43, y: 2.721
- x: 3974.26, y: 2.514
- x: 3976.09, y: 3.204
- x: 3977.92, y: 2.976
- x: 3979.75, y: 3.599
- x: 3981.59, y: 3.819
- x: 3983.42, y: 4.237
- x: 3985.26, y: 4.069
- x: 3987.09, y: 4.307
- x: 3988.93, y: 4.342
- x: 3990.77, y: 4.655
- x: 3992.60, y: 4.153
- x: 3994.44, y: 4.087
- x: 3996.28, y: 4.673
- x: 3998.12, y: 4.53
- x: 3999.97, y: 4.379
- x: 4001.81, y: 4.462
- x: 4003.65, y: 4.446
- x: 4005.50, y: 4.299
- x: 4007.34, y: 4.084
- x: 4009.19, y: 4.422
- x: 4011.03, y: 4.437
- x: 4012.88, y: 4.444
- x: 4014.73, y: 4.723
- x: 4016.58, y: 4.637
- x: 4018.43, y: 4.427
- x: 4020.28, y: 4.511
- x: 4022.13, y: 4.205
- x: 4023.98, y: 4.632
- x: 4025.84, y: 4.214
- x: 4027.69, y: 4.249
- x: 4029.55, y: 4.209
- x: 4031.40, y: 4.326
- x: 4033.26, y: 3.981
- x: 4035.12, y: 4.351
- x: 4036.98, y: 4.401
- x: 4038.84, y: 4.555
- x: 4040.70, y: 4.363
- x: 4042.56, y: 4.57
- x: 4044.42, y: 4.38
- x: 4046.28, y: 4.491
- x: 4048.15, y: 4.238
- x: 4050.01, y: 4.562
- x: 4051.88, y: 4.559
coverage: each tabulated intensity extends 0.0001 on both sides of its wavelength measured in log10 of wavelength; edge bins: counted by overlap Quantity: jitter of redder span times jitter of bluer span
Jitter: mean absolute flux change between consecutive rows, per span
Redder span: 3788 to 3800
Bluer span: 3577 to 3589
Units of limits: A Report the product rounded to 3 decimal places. 0.079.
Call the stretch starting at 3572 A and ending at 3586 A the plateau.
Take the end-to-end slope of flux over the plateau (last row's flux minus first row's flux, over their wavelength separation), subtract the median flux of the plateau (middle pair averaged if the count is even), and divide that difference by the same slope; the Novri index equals -125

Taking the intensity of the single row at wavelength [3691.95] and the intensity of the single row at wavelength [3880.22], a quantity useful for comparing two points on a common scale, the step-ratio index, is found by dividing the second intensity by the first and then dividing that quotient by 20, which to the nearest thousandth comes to 0.083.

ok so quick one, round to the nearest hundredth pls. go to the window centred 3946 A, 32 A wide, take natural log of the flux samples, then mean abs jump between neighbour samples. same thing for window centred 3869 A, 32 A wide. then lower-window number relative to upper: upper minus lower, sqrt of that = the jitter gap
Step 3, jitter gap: 0.13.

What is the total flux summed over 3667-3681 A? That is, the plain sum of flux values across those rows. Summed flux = 22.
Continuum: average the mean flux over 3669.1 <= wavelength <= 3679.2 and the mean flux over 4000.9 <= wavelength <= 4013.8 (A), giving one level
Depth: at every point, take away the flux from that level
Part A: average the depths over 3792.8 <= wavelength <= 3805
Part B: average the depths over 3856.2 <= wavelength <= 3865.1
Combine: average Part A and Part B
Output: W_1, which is -0.1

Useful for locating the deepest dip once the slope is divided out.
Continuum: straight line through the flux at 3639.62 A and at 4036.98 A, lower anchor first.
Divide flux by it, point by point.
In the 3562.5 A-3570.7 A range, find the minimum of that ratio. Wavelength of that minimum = 3566.62 A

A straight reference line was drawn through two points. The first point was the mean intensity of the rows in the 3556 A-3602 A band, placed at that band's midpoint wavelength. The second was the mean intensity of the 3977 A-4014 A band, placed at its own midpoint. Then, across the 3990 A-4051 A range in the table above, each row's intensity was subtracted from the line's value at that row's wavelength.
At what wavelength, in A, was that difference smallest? 3990.77 A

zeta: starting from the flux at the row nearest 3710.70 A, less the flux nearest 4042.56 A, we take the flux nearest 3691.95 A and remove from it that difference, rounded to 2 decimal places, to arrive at 3.53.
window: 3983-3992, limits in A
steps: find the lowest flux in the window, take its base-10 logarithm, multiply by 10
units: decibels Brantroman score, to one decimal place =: 6.1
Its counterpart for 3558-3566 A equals 3.4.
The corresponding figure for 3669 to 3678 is 3.3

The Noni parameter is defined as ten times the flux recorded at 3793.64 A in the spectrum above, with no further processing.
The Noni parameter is 36.0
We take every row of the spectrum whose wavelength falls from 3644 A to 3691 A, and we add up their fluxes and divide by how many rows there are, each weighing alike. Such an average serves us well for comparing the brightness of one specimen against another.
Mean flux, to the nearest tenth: 2.9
